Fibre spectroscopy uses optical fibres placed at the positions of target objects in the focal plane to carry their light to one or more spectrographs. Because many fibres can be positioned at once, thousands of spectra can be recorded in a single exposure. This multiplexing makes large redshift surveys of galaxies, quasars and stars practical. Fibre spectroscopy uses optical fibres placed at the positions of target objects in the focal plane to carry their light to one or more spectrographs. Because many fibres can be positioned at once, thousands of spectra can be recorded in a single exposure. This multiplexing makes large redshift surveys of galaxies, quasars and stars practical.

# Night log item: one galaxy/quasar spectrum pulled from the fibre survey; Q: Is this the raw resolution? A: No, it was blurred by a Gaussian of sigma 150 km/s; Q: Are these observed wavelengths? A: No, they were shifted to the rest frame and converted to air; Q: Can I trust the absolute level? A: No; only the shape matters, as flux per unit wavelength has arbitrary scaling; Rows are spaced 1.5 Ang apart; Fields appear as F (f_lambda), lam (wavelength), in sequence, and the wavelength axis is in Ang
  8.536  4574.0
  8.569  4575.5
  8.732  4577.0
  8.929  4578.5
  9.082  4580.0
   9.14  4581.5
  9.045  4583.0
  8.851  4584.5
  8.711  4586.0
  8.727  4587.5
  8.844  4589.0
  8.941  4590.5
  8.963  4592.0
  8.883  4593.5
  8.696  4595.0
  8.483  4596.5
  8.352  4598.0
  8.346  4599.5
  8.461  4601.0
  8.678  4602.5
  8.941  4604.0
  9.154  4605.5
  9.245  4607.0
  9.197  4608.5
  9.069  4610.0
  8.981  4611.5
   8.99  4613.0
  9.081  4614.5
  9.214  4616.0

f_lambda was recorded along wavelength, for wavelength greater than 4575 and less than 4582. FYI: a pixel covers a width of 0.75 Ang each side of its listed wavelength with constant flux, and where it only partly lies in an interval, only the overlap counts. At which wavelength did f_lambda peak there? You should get 4581.5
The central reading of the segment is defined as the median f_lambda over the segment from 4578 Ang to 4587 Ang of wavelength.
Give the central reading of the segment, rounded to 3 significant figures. 8.99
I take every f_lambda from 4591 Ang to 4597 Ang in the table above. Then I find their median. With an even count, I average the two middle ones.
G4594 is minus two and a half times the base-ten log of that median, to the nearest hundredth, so -2.36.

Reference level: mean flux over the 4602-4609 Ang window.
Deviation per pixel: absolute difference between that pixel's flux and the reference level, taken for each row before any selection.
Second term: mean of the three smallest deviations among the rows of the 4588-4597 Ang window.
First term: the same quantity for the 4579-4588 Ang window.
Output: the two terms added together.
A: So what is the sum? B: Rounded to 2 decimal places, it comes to 0.16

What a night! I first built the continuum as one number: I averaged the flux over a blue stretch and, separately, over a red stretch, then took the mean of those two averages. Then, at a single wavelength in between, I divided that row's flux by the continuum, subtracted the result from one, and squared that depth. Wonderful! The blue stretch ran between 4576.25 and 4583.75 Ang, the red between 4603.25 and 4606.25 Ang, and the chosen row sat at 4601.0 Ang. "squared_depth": 0.0038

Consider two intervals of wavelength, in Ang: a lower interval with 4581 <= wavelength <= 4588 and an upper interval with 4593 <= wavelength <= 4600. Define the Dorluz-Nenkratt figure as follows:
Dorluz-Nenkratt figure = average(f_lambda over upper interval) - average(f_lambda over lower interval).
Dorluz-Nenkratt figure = -0.34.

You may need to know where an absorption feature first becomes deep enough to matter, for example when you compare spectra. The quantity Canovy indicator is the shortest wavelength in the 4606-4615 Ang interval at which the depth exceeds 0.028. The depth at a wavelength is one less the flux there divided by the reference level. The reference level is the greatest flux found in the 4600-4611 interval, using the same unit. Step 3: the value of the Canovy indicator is 4611.5 Ang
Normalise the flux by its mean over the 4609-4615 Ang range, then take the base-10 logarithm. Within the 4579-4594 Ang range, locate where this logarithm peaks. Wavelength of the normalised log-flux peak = 4581.5 Ang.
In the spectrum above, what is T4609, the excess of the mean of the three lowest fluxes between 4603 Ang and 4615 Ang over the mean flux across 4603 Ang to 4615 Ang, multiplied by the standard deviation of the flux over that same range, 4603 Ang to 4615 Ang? -0.011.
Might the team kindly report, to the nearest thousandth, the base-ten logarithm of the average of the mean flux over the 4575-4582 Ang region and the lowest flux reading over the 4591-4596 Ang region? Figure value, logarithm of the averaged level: 0.944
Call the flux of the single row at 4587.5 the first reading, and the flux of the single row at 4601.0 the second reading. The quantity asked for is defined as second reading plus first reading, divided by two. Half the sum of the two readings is 8.59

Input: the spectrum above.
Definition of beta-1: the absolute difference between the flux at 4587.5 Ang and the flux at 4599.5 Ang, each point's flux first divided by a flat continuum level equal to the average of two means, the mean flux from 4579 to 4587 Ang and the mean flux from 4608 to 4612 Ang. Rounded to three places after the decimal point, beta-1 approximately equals 0.042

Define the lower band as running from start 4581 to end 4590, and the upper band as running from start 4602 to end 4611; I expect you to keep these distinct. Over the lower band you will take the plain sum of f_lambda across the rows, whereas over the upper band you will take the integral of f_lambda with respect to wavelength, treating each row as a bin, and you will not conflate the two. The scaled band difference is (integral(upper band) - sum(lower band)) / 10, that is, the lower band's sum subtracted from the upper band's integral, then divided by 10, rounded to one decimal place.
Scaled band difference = 2.8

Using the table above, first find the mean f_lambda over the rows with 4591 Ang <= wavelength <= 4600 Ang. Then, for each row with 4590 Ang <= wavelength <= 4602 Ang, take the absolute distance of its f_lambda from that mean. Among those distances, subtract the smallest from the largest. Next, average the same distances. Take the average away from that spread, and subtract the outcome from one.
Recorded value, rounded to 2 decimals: 0.96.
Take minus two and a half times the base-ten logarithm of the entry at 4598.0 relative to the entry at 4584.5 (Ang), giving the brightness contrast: 0.06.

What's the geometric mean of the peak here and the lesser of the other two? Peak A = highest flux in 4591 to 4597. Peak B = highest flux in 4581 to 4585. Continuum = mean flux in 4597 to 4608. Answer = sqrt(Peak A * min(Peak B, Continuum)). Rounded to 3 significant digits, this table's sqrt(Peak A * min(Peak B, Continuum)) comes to 8.85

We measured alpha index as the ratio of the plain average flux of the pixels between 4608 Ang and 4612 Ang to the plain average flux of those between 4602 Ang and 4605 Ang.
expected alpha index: 1.03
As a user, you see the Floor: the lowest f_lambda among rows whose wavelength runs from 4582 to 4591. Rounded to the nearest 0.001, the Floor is 8.711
